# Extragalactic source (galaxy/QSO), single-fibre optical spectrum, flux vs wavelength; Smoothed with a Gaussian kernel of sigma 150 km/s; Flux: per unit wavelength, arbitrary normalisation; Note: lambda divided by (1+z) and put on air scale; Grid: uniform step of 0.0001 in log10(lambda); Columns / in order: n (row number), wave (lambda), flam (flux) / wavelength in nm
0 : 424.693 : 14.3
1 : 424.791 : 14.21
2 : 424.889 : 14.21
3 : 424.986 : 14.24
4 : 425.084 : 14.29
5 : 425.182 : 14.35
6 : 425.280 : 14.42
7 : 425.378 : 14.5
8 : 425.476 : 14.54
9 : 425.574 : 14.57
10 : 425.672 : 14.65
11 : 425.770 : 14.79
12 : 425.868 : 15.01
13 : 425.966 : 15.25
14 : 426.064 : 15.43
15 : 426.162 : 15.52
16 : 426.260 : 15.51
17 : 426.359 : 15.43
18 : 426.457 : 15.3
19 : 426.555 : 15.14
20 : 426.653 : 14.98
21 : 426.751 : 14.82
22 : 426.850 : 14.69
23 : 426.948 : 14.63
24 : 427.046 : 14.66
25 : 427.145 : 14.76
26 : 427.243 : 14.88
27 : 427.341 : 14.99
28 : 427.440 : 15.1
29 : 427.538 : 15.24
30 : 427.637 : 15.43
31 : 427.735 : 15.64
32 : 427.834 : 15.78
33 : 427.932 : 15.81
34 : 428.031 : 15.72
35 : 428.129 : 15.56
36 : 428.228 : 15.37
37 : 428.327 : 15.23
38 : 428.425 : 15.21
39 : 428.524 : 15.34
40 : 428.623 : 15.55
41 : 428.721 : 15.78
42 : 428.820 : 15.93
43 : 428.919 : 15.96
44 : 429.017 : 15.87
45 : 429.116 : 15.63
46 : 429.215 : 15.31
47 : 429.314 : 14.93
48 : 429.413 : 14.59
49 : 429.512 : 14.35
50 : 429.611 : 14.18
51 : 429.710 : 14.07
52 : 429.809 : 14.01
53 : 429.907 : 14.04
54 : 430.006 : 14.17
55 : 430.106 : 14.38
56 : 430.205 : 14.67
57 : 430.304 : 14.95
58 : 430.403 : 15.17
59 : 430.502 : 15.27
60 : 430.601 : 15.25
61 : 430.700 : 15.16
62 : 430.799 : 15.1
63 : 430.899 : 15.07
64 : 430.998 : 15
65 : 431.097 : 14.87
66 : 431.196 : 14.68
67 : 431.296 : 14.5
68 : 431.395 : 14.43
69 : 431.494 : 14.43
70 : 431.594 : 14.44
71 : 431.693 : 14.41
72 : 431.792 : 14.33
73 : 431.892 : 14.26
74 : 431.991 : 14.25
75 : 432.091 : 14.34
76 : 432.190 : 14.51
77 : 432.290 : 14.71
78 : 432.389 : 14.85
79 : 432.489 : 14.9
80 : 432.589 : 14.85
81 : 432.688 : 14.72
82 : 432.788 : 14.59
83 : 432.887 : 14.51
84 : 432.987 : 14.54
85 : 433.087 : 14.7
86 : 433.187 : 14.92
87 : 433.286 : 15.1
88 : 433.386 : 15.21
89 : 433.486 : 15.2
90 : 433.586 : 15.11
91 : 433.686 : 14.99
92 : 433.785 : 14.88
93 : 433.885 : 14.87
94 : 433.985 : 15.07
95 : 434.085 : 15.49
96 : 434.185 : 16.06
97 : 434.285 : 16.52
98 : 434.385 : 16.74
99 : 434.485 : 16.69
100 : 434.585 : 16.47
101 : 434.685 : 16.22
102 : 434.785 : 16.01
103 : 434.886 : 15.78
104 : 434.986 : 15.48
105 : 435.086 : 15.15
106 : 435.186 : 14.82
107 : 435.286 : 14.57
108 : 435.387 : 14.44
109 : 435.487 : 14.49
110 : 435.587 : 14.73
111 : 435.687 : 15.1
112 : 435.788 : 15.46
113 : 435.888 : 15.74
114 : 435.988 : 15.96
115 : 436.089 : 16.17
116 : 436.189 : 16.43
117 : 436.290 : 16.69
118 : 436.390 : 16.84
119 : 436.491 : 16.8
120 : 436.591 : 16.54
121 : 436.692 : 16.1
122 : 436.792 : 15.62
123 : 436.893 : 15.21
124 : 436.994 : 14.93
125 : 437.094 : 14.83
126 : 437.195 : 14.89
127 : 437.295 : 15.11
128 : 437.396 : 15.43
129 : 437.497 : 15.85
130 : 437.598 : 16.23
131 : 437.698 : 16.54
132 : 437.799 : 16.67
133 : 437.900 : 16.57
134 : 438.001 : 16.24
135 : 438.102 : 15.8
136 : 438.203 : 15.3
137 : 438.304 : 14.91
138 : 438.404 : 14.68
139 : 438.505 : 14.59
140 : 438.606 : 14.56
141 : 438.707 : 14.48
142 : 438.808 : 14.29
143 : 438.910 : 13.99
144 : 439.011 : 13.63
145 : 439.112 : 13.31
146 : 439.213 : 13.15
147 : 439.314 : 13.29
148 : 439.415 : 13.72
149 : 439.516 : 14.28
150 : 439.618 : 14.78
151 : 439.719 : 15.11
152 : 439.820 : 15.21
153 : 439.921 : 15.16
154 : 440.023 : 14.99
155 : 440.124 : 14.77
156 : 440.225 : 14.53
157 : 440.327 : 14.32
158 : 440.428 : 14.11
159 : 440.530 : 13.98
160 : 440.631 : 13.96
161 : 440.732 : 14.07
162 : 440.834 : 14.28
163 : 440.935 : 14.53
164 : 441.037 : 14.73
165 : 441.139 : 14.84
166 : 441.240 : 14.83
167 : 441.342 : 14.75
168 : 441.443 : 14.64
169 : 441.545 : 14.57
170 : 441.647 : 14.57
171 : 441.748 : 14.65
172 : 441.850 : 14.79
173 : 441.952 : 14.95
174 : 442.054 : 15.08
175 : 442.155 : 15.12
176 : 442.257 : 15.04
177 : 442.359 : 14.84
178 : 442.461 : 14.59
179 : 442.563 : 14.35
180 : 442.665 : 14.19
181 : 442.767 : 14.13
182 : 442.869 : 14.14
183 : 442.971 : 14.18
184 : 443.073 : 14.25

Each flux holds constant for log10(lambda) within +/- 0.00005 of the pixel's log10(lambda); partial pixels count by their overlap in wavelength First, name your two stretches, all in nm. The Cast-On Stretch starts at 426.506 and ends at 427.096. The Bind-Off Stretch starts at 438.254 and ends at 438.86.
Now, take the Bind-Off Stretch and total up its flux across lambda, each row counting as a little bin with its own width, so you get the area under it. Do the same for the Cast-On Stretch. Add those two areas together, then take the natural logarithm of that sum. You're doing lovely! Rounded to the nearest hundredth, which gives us 2.87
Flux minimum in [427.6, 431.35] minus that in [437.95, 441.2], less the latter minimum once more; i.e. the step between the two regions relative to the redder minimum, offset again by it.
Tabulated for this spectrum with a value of -12.3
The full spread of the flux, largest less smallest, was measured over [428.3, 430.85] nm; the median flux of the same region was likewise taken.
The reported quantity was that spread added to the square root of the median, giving 5.8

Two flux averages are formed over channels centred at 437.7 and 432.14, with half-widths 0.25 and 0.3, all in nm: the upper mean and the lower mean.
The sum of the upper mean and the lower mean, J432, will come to 30.9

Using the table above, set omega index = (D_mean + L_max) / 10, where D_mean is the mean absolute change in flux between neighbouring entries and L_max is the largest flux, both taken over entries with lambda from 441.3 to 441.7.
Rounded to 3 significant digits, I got 1.48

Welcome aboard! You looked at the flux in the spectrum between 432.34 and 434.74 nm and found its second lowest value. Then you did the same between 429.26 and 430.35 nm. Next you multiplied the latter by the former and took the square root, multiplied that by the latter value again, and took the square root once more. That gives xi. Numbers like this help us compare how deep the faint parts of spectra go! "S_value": 14.16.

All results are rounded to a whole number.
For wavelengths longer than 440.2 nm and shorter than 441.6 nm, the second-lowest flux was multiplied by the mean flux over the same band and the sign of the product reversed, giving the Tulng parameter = -202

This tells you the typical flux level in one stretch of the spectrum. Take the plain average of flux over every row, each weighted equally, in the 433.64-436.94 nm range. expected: 15.7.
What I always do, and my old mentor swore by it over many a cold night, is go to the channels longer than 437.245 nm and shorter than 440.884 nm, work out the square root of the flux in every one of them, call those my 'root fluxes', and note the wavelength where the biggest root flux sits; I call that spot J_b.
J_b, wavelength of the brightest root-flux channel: 437.799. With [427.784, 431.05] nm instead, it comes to 428.919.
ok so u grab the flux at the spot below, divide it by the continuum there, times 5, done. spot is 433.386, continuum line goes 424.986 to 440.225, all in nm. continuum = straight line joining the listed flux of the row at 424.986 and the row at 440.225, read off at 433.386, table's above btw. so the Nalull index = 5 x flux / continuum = 5.28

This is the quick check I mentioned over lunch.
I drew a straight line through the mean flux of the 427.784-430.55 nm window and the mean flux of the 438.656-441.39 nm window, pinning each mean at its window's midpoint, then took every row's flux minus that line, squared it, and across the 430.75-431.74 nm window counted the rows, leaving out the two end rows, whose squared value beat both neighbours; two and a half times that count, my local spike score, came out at 2.5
